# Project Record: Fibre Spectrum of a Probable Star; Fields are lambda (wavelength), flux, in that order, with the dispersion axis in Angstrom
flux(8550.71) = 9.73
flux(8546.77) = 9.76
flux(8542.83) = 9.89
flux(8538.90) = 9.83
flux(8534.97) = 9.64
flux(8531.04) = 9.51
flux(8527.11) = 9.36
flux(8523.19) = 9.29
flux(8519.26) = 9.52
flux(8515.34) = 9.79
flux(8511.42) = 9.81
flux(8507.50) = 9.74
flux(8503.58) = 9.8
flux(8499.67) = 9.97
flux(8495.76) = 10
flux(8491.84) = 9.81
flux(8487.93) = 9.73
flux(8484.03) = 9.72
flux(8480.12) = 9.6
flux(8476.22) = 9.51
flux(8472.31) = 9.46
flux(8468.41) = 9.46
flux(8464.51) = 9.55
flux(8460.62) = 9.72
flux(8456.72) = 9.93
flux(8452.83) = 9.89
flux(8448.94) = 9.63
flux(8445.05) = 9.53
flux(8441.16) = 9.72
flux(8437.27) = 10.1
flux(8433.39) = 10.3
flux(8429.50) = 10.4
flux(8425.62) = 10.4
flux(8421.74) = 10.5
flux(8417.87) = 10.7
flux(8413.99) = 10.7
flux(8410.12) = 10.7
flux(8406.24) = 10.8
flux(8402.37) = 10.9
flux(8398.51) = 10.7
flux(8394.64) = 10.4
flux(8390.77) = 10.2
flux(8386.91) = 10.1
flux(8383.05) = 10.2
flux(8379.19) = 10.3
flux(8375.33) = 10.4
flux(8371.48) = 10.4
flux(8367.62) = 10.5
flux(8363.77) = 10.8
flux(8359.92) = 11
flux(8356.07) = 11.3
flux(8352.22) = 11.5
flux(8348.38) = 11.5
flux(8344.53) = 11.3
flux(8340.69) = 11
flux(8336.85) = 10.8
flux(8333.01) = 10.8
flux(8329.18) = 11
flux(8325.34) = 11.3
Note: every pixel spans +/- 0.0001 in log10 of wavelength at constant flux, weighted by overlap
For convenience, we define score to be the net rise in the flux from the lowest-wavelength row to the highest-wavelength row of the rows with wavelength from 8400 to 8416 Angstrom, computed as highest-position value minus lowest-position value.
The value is -0.20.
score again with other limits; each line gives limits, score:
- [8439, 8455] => 0.17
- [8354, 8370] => -0.80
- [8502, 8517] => -0.01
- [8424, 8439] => -0.30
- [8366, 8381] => -0.20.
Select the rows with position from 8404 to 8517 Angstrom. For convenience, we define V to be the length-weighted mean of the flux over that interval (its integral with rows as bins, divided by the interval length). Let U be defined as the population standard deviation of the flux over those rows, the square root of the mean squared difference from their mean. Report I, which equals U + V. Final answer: 10.4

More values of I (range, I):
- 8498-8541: 9.9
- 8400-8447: 10.8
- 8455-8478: 9.8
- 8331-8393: 11.2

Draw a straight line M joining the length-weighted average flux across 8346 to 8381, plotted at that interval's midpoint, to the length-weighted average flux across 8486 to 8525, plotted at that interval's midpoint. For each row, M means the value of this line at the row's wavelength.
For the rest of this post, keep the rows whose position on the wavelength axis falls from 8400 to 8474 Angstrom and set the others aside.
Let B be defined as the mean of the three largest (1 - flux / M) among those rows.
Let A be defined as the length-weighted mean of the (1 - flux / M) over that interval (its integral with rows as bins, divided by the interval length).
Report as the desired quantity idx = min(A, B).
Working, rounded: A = 0.02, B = 0.060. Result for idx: 0.02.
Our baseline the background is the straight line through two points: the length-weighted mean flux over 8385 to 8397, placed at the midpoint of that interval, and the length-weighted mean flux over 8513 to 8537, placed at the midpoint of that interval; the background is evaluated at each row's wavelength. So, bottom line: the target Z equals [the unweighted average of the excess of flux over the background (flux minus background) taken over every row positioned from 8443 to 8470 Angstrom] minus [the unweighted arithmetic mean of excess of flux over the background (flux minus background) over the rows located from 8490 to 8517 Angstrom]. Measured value -0.43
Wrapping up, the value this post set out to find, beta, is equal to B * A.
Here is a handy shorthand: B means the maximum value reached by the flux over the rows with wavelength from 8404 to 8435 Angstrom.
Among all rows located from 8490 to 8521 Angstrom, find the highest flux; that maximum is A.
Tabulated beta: 108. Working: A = 10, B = 10.8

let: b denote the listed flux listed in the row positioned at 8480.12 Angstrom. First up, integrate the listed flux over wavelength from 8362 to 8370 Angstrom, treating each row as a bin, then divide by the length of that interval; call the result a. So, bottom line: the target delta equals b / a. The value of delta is 0.90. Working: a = 10.63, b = 9.6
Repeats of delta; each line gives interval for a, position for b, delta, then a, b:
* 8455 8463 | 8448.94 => 0.98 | 9.81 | 9.63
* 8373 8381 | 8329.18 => 1.06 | 10.36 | 11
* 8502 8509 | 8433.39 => 1.05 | 9.77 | 10.3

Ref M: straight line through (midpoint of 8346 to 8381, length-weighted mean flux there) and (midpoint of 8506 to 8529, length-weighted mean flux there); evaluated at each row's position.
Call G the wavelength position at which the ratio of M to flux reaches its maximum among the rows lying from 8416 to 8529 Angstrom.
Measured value 8445.05 Angstrom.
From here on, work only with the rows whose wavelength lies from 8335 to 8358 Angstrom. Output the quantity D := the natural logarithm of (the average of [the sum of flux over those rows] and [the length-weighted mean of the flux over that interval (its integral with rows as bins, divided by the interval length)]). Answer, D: 3.67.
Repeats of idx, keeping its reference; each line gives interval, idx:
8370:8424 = 0.01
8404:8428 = -0.02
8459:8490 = 0.04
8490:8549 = -0.01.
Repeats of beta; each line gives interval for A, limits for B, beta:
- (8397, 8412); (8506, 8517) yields 107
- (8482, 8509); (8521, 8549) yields 99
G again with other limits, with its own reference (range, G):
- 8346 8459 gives 8445.05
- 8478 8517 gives 8480.12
